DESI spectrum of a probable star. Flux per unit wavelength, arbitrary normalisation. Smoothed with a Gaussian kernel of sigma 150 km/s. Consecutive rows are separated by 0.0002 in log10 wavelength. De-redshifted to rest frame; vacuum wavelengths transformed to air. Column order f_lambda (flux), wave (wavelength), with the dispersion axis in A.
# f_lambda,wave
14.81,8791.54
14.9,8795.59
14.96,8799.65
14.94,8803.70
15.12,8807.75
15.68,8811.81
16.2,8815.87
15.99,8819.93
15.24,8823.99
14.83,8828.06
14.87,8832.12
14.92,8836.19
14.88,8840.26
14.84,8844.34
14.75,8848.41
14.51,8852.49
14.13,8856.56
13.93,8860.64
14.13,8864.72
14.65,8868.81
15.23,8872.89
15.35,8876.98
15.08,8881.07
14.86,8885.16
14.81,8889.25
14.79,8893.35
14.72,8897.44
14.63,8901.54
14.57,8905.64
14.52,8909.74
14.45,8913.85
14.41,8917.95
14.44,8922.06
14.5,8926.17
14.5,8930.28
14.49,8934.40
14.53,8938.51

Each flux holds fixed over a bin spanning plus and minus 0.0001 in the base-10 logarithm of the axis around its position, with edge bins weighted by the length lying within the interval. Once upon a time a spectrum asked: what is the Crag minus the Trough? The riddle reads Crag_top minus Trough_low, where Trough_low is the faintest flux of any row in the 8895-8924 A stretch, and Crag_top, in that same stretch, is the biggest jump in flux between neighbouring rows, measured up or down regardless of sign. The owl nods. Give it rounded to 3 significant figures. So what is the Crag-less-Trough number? -14.3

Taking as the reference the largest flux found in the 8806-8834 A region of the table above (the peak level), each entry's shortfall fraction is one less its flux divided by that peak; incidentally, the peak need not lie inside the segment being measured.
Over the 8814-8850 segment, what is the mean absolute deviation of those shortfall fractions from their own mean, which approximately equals 0.026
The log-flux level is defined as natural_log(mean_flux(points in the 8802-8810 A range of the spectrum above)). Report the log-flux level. 2.71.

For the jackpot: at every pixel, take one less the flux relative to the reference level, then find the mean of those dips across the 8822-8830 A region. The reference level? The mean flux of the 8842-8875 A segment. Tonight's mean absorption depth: -0.035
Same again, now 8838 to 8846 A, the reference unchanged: -0.023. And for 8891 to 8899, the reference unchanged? -0.016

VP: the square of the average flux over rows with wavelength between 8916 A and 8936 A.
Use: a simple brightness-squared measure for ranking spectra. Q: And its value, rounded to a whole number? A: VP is 209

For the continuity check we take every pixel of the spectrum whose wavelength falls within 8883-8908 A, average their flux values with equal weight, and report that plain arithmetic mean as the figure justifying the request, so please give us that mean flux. 14.73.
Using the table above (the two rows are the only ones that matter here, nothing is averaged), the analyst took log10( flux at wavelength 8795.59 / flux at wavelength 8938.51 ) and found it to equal 0.011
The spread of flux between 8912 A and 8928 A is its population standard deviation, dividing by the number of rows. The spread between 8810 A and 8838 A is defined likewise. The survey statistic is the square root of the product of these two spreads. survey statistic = 0.13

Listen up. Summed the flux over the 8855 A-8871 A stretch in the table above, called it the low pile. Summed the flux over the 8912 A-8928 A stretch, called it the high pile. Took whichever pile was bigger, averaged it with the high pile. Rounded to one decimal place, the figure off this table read 57.8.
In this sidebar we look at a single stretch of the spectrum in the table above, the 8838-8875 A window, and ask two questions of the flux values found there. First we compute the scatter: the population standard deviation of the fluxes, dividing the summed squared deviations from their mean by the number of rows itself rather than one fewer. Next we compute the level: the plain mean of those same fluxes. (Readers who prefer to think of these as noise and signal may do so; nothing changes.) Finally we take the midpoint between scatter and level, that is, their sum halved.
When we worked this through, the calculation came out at 7.48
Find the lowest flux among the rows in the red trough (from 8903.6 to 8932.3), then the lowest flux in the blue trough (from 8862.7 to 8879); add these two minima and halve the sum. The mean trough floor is 14.27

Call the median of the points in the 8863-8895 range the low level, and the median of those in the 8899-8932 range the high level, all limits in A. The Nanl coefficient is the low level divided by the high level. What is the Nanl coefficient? 1.02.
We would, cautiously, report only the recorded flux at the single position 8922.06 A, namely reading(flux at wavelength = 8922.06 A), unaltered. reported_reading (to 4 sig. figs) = 14.44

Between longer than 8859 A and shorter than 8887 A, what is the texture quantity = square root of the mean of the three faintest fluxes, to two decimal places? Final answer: 3.77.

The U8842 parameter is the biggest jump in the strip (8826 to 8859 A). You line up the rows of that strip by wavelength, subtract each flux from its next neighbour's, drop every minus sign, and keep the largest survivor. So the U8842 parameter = 0.4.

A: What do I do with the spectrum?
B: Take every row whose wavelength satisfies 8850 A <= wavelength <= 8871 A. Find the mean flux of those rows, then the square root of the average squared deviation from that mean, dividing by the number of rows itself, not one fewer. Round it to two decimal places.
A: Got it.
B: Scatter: 0.27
